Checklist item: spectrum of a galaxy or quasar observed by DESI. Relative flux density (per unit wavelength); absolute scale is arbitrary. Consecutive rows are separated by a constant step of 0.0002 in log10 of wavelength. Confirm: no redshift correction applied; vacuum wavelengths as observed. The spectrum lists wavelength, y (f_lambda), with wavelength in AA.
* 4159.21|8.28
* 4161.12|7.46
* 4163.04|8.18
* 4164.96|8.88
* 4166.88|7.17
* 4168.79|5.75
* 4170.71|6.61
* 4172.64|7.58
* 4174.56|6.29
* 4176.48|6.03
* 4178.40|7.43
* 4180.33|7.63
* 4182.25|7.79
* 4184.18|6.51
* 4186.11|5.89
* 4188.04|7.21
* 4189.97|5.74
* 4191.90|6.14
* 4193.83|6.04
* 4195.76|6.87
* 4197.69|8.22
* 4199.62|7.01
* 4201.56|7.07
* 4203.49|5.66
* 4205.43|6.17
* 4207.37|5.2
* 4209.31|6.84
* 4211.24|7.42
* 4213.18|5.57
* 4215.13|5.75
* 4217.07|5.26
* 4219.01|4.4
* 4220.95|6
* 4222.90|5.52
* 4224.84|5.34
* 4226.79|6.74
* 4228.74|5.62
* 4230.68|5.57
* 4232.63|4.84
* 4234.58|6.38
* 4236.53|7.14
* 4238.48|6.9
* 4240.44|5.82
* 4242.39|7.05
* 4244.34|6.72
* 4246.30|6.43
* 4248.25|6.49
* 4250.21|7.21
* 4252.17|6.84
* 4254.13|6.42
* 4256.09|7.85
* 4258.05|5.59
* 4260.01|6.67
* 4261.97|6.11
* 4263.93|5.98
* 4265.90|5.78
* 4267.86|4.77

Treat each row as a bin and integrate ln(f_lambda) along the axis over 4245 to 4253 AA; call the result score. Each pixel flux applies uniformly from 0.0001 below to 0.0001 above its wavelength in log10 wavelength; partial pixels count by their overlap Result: 15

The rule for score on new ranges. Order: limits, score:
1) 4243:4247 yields 8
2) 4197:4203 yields 12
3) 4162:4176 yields 27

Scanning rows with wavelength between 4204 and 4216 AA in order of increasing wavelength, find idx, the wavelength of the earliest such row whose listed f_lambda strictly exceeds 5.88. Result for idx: 4205.43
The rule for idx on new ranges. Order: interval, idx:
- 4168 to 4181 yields 4170.71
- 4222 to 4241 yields 4226.79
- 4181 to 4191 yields 4182.25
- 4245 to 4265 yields 4246.30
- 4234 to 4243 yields 4234.58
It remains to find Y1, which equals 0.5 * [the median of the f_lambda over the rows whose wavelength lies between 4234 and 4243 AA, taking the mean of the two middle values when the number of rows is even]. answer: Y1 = 3.45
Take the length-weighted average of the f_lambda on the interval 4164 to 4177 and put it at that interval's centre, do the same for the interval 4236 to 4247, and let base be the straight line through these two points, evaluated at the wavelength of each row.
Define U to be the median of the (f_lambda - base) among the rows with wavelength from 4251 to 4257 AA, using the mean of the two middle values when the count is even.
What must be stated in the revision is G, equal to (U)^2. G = 0.0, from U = 0.2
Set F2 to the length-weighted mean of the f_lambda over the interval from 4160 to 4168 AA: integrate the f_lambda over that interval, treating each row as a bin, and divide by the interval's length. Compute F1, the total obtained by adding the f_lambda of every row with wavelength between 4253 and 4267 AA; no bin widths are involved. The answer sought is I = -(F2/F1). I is -0.18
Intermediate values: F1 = 44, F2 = 7.89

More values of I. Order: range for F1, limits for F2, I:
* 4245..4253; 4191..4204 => -0.25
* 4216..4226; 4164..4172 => -0.27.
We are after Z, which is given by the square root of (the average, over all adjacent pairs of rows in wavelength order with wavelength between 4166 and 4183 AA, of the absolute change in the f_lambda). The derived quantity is 0.91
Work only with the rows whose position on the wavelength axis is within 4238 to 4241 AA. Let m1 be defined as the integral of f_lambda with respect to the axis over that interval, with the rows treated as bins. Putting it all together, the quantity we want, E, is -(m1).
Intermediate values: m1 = 19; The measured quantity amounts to -19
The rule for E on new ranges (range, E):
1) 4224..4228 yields -24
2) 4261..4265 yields -24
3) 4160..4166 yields -49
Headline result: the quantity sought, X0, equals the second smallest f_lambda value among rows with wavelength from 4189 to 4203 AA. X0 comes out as 6.04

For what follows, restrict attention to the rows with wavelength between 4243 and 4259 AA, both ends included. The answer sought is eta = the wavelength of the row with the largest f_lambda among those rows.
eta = 4256.09 AA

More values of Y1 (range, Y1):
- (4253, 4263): 3.21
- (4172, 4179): 3.43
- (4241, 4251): 3.36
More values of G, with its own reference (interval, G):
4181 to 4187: 0.1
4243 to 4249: 0.0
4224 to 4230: 1.2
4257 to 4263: 0.2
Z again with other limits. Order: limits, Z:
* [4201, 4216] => 1.01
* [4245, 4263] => 0.93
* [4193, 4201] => 1.06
